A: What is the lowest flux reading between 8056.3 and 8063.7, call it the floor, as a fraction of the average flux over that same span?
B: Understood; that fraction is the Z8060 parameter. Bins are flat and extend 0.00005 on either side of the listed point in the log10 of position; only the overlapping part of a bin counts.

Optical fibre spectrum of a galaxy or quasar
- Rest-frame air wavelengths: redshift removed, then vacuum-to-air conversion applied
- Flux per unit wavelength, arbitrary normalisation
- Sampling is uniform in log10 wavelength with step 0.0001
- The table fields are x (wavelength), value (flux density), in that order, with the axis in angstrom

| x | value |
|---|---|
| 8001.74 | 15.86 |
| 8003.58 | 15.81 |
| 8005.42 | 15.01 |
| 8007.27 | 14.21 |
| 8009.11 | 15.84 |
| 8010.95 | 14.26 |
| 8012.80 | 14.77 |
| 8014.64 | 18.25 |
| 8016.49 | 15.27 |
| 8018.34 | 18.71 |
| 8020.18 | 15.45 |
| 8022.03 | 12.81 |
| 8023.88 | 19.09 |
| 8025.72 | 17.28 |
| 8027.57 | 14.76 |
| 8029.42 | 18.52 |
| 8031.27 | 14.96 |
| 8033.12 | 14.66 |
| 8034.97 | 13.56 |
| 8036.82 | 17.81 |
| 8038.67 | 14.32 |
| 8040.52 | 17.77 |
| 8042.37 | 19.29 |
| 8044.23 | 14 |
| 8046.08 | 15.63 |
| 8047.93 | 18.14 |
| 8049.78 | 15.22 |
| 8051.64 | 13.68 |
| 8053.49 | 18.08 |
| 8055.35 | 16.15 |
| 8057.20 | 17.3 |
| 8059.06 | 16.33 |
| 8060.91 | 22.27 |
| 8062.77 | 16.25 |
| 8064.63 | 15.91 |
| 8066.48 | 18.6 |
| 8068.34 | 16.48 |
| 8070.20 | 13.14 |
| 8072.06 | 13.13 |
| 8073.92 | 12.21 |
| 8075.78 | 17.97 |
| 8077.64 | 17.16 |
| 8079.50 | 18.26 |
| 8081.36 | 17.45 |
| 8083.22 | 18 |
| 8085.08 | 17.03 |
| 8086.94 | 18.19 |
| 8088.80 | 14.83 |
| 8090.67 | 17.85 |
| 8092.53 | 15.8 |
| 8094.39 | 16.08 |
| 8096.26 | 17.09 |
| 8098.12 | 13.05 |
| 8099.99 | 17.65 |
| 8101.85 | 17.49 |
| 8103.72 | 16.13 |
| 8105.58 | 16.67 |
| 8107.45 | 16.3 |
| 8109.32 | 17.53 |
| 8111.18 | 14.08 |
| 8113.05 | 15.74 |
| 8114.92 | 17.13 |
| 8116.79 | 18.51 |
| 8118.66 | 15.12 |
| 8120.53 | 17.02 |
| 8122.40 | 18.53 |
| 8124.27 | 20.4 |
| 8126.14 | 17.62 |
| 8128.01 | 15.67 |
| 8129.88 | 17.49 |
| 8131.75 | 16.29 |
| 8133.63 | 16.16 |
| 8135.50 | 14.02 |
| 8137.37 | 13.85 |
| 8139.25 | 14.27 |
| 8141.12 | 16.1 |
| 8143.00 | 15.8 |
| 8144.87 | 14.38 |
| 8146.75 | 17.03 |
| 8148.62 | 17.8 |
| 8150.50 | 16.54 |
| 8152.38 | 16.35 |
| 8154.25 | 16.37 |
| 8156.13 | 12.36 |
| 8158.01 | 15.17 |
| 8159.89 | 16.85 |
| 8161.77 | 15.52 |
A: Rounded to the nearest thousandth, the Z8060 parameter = 0.901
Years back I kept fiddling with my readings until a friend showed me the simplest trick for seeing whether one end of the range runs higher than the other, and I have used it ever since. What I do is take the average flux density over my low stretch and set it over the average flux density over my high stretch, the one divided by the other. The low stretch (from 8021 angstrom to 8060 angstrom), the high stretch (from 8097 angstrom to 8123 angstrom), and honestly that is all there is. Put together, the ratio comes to 0.98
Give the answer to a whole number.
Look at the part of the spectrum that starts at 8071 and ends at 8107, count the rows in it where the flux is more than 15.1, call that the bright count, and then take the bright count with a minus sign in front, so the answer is -15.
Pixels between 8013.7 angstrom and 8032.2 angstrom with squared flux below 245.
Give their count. 5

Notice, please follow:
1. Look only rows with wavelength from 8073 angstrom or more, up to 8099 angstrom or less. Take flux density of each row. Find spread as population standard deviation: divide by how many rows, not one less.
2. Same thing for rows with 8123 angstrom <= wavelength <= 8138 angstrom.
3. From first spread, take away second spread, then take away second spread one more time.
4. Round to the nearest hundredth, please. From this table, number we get -2.11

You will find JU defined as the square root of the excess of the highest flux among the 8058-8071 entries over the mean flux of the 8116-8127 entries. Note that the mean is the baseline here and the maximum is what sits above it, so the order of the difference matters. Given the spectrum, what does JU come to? 2.10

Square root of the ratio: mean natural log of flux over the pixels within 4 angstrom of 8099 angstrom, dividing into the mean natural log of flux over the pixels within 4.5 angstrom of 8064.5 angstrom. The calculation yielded 1.02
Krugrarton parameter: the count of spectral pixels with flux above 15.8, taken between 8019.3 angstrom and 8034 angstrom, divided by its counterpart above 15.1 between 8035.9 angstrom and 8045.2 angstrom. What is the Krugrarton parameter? 1.0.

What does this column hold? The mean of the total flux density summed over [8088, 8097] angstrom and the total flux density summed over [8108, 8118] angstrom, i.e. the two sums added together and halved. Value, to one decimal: 82.3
